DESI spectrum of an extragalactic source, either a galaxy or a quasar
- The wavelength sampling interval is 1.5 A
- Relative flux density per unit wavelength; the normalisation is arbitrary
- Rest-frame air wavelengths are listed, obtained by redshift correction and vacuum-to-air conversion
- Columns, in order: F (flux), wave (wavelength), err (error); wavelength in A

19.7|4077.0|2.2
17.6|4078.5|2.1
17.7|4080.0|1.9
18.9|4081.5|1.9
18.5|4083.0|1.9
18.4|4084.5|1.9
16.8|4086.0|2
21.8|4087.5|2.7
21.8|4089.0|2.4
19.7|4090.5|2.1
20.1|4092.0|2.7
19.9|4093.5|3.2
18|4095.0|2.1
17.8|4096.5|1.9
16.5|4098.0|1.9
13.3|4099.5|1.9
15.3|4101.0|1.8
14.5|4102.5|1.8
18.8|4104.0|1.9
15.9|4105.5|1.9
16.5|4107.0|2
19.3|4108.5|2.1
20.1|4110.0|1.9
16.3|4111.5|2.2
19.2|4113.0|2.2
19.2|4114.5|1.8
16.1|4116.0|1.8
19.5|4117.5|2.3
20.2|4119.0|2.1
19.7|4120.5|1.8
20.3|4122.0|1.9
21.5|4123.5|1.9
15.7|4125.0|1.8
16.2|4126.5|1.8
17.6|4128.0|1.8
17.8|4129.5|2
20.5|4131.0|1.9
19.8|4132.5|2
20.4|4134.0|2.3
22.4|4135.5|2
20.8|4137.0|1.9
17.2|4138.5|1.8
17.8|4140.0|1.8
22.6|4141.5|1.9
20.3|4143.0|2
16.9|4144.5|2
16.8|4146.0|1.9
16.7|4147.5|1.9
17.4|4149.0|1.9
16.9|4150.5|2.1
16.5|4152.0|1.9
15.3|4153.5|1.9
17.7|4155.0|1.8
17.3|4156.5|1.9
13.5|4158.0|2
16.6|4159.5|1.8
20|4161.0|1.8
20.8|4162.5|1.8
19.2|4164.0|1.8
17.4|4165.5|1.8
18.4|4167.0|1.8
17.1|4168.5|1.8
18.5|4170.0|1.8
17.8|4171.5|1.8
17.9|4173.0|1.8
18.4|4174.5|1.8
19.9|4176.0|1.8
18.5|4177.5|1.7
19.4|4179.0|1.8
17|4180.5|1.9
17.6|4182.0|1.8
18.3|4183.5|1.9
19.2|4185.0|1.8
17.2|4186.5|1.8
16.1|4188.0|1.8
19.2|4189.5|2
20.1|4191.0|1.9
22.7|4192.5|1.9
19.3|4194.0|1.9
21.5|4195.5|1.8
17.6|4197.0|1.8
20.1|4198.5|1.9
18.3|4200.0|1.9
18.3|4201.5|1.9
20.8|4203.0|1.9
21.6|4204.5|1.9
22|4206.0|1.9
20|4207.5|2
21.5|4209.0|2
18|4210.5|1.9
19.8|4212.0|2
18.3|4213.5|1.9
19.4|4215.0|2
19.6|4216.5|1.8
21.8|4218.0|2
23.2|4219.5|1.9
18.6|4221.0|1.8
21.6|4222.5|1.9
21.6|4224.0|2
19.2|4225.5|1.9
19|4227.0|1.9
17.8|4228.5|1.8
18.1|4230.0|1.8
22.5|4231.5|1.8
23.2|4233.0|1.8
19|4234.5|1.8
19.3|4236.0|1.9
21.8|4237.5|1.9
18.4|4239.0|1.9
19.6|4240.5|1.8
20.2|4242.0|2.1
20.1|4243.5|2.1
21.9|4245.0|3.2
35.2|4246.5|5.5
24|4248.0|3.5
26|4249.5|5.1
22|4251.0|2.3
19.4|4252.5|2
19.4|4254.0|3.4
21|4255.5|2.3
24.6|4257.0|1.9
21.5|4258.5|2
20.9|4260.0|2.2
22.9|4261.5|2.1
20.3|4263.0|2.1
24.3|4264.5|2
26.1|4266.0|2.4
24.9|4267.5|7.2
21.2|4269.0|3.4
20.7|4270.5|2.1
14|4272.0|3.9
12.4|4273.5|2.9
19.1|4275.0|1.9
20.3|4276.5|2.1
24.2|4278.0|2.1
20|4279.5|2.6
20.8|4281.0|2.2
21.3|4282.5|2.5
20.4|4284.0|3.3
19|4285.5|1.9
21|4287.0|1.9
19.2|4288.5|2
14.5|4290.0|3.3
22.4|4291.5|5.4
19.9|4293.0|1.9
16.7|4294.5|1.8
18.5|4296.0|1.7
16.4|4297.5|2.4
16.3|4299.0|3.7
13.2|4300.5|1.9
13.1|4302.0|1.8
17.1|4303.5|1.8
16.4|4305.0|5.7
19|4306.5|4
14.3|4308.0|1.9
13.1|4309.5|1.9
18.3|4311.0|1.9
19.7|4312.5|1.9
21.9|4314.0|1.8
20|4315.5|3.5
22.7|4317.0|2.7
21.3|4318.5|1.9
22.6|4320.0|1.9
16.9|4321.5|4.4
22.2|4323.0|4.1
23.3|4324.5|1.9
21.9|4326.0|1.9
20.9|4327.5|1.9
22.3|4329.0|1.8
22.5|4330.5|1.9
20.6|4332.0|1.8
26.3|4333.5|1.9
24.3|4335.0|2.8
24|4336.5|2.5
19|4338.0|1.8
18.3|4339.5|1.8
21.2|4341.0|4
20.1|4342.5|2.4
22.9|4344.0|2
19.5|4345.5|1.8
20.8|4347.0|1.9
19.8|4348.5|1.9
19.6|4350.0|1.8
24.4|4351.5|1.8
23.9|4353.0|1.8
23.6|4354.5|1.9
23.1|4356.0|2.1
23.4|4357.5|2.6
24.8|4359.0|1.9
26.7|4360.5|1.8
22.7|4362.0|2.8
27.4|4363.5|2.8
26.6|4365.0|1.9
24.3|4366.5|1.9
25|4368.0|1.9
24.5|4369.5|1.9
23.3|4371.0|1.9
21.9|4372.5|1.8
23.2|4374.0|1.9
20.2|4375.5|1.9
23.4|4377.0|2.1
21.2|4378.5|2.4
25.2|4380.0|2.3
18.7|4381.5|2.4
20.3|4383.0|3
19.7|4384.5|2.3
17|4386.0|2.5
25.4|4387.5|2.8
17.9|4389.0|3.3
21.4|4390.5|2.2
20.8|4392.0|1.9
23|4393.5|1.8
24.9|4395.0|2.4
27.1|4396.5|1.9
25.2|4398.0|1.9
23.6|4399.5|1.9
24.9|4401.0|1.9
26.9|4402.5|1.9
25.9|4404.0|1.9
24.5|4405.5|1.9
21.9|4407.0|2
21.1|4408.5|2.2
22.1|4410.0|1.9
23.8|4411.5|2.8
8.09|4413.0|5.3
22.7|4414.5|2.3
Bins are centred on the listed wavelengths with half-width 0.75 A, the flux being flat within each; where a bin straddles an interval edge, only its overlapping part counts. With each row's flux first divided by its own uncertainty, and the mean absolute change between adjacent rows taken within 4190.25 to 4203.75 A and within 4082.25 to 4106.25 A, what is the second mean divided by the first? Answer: 0.89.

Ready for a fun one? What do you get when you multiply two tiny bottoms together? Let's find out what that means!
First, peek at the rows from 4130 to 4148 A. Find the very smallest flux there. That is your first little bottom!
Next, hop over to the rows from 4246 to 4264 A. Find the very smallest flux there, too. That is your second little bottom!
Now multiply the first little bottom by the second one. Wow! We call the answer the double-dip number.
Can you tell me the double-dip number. 324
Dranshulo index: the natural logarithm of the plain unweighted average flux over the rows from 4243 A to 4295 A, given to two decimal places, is 3.05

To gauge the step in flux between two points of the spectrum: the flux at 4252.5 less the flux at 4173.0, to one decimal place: 1.5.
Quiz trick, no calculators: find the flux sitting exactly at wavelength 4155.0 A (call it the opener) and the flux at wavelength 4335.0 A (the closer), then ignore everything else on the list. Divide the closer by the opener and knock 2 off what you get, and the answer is -0.63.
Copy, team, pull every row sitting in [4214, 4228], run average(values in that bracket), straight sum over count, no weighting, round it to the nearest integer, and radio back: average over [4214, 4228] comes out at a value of 20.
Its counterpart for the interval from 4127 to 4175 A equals 18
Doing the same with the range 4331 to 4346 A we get 22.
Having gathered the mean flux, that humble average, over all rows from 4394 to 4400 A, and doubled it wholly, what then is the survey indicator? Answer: 50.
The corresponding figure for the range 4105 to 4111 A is 36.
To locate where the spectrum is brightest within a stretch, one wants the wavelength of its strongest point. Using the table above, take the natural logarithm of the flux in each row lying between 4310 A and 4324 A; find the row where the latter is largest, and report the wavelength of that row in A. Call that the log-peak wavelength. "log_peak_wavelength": 4317.0 A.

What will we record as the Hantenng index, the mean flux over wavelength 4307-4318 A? 18.6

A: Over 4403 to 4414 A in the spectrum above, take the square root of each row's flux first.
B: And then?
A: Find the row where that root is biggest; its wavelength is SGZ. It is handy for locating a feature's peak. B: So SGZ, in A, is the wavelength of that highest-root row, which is 4404.0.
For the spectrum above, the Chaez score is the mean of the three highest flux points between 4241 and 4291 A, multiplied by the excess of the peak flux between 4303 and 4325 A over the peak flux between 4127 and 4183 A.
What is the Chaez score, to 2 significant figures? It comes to 20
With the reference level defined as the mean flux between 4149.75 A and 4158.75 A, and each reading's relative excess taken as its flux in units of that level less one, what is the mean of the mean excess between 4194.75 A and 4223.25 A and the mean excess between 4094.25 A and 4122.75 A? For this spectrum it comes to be 0.17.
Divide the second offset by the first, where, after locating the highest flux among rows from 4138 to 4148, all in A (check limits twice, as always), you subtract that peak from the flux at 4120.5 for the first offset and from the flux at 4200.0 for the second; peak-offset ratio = 1.5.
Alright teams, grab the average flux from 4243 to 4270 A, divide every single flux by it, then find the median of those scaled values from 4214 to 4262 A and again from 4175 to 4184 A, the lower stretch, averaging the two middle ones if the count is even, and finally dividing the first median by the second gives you 1.14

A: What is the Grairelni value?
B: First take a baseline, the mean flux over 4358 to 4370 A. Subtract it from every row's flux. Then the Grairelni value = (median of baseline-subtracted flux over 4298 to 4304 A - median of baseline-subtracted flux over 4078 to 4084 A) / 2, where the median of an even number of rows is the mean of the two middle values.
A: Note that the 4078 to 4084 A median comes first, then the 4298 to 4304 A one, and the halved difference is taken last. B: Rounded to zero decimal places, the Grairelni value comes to -2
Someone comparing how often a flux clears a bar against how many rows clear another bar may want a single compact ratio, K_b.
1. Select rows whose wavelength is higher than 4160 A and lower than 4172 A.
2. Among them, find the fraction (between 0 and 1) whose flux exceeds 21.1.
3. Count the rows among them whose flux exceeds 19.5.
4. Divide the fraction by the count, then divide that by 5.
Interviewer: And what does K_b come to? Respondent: 0.000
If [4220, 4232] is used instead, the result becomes 0.025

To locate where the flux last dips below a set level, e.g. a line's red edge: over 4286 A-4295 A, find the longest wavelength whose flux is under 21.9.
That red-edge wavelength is 4294.5 A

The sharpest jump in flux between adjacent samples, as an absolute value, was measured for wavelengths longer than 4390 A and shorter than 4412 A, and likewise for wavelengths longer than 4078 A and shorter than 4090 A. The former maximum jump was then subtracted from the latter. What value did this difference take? 2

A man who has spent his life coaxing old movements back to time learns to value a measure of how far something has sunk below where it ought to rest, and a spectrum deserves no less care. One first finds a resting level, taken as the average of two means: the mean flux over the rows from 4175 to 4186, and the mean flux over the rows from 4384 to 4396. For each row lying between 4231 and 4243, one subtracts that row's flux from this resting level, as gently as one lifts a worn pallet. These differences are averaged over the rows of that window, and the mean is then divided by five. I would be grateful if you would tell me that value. -0.1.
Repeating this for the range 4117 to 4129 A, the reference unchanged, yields 0.2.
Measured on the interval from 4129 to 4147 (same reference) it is 0.1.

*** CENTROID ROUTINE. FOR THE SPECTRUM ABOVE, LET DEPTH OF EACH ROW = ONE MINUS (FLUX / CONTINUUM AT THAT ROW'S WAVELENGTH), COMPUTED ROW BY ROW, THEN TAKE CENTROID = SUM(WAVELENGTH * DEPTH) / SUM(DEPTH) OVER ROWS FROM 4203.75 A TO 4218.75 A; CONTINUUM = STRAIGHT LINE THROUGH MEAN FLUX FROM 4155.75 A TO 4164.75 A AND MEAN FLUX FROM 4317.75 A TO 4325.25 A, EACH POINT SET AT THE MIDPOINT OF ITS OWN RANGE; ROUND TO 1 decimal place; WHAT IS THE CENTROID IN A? 4209.3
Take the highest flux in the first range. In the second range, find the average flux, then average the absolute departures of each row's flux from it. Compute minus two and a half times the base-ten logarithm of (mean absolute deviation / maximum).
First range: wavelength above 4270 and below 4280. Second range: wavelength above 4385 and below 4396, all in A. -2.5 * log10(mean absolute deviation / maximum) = 2.5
